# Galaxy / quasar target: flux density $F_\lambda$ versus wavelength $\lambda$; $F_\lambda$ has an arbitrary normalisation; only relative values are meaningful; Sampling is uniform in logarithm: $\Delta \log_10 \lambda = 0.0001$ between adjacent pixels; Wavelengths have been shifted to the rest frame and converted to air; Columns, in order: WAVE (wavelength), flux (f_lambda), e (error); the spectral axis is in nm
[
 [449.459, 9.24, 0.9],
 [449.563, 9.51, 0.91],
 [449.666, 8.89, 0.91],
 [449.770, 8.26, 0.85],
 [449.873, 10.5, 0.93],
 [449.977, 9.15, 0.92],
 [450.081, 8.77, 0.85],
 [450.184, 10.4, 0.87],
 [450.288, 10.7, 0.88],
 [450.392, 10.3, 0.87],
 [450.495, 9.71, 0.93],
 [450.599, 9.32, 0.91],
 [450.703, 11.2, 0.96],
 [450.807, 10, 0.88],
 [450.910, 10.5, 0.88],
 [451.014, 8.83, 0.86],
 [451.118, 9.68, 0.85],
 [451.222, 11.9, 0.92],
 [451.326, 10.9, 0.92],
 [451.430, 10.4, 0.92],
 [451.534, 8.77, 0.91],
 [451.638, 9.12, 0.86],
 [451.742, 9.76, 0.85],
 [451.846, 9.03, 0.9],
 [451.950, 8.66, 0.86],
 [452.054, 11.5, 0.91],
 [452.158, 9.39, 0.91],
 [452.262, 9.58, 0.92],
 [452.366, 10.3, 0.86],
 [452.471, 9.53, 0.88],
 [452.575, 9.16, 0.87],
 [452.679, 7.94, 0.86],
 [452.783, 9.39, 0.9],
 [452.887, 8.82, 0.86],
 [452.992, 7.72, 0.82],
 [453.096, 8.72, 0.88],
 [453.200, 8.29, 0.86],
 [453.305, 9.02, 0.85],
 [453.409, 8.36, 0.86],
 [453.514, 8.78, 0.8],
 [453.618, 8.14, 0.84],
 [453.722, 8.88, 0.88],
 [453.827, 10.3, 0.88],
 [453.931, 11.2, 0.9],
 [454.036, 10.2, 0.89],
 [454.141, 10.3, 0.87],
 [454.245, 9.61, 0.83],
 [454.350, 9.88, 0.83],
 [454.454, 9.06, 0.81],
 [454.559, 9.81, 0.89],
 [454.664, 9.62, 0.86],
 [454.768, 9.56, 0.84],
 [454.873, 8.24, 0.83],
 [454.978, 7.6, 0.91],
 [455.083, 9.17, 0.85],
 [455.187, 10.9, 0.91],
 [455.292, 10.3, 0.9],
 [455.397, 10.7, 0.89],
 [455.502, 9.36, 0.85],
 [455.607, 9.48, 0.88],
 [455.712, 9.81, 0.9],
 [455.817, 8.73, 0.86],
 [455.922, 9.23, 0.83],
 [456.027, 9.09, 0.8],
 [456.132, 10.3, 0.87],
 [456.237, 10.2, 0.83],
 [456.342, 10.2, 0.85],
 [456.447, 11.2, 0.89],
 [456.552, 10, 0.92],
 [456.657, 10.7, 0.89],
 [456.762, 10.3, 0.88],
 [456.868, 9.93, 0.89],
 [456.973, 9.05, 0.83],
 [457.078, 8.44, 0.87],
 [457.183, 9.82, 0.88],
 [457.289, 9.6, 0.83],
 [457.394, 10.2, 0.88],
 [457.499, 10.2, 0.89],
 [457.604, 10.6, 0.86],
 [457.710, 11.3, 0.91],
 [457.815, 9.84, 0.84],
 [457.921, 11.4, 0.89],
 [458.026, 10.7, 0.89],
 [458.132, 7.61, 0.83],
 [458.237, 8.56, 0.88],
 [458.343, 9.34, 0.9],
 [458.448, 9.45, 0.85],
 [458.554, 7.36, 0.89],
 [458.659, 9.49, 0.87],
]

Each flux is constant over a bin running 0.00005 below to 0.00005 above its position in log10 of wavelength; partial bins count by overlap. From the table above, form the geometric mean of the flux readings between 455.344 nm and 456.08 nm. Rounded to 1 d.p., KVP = 9.5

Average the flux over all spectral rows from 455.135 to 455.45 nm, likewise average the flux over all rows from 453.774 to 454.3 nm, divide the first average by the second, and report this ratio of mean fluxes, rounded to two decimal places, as 1.03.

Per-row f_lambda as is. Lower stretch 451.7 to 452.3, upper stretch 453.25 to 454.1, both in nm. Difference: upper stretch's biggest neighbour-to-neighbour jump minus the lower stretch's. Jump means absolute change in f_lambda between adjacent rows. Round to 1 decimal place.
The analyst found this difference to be -1.4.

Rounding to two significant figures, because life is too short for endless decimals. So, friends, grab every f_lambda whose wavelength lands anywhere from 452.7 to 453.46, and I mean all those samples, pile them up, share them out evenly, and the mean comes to 8.6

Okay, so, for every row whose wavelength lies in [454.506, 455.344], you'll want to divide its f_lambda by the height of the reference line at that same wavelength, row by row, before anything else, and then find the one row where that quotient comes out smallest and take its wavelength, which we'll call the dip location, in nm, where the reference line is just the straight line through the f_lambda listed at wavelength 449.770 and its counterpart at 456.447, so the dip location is 454.978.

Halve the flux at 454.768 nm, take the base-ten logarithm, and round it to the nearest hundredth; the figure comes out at 0.68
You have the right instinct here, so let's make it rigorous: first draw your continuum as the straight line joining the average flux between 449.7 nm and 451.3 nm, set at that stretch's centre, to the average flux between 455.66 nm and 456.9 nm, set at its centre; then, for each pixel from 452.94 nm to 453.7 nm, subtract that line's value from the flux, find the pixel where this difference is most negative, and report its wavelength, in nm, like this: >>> 452.992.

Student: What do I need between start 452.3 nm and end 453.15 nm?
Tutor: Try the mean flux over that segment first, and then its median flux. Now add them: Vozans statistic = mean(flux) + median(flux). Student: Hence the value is 17.9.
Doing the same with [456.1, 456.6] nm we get 20.6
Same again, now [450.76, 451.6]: 20.3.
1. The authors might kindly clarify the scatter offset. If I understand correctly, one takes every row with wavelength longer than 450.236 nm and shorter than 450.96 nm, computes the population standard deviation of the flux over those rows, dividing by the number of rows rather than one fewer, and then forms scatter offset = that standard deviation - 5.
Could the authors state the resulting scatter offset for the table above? -4.42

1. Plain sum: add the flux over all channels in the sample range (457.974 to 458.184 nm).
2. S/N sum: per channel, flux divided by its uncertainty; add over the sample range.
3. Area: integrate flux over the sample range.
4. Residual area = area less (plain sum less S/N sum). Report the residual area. 4.8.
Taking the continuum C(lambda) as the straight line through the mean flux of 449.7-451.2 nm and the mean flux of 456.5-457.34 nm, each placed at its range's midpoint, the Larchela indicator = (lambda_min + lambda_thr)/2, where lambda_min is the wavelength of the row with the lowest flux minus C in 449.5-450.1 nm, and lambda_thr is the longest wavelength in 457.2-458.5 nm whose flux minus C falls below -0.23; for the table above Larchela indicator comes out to 454.11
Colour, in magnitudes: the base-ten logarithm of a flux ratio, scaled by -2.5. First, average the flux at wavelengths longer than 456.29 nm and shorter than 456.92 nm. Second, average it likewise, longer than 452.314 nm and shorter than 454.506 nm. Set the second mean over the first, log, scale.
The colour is 0.13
